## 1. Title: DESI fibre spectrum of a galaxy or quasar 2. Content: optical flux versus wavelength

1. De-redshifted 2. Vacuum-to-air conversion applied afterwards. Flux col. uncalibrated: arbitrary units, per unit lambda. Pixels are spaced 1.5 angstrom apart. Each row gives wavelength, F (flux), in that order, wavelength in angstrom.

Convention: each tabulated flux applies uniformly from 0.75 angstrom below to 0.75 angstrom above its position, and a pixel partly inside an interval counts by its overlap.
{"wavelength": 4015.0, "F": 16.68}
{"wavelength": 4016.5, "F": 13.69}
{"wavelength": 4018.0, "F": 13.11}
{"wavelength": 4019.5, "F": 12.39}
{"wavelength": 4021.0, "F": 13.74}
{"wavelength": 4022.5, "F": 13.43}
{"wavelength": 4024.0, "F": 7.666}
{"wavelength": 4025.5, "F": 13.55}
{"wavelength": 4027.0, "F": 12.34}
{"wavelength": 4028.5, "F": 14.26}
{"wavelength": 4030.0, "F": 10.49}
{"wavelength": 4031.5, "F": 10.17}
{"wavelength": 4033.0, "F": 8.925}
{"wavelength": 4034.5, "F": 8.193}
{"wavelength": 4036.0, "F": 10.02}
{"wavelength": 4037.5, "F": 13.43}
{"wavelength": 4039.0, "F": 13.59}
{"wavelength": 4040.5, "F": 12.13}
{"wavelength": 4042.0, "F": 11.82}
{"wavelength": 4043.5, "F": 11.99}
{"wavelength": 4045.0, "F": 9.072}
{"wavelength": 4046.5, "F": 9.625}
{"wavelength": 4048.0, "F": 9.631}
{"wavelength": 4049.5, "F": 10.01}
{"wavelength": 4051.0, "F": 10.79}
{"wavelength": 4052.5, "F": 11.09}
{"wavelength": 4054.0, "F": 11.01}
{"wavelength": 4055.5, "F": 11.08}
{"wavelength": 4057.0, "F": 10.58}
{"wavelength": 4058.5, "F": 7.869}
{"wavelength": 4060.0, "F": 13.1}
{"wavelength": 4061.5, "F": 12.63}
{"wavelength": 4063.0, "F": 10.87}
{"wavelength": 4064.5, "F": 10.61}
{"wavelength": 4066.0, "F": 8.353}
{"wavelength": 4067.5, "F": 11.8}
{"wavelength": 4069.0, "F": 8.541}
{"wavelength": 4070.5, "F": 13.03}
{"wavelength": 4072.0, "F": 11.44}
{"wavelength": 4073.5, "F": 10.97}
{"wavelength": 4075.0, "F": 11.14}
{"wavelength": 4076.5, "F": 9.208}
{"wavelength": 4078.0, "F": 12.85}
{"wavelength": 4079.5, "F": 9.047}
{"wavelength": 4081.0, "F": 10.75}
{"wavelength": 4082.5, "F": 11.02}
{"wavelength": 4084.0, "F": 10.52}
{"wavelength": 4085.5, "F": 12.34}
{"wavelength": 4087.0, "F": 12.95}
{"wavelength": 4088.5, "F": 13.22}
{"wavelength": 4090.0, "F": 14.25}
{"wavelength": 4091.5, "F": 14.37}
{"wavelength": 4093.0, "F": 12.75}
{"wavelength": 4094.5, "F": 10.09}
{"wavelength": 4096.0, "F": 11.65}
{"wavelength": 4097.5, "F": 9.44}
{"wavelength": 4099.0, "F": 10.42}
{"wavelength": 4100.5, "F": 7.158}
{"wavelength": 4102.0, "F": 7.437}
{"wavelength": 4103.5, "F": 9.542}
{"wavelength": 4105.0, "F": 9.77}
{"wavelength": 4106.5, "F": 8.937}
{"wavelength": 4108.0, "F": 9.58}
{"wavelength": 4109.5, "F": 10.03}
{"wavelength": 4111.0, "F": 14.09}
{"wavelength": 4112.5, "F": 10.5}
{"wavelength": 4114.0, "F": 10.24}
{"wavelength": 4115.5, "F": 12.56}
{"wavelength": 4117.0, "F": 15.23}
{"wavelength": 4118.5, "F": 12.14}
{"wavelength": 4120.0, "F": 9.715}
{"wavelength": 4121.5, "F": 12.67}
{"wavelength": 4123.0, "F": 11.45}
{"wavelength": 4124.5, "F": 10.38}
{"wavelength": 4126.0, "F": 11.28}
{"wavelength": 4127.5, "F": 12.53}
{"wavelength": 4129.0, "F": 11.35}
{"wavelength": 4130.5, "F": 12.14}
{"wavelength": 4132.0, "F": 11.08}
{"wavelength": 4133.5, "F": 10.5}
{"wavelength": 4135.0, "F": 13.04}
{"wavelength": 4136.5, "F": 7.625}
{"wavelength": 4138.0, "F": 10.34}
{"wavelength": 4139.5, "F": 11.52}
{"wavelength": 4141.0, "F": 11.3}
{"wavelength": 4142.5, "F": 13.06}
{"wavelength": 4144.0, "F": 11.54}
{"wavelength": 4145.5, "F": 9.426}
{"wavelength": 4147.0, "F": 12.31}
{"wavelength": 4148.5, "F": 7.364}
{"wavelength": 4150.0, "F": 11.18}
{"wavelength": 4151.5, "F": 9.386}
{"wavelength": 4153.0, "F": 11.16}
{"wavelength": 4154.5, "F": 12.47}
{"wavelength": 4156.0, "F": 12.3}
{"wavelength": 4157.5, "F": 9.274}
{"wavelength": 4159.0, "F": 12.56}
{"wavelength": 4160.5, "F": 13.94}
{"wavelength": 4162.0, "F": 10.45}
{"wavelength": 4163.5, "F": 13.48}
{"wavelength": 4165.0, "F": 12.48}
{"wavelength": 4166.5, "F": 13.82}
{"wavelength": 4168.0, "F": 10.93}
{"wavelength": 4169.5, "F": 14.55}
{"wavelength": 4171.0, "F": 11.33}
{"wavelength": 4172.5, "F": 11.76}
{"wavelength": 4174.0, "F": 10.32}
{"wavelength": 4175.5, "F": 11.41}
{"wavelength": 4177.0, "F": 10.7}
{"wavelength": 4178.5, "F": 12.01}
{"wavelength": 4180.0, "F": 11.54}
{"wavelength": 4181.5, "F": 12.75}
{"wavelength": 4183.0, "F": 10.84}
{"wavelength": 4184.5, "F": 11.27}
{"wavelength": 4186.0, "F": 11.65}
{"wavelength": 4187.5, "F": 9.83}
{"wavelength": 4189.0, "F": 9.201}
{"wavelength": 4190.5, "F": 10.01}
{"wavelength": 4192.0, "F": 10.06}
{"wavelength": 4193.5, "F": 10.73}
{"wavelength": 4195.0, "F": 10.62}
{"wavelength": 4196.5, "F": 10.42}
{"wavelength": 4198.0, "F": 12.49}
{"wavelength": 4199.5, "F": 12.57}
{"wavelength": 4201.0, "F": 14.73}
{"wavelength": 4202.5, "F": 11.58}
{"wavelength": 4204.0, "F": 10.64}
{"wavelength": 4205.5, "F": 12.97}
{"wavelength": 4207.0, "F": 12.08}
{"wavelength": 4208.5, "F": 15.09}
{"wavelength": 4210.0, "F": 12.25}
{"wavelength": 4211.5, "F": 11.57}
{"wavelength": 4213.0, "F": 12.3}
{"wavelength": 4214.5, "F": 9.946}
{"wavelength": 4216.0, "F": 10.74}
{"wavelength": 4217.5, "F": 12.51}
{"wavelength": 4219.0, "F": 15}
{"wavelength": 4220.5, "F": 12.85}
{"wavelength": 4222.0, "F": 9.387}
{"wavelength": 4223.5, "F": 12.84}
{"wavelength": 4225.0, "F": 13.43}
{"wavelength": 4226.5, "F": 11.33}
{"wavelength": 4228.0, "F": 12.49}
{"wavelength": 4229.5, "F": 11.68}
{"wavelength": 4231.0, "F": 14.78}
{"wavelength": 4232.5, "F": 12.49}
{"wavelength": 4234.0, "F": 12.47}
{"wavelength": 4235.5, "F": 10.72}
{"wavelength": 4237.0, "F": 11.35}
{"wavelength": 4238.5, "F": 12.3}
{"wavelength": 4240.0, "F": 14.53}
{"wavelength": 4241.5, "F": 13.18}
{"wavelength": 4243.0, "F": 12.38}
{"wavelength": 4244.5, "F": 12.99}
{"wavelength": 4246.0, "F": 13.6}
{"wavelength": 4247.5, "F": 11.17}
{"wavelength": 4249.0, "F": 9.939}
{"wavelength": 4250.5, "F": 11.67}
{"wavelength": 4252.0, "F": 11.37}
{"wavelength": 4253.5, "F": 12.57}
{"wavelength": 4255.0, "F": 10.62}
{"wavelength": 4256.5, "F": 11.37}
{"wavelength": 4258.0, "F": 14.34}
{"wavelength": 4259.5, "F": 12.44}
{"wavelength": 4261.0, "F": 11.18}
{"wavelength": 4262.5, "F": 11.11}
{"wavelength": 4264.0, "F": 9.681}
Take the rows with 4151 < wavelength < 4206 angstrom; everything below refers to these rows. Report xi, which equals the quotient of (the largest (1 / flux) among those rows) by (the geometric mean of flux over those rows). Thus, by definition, 0.0095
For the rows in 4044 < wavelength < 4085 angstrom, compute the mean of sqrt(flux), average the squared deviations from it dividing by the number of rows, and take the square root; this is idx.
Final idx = 0.21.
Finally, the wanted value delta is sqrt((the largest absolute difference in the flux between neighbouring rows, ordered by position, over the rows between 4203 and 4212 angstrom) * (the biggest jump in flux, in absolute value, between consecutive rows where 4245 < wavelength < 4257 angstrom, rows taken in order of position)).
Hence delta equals 2.7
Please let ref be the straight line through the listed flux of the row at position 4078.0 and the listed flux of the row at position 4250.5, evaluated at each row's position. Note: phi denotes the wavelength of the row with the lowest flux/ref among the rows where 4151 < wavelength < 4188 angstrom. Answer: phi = 4157.5 angstrom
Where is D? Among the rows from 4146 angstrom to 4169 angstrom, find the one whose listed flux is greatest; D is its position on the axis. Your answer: 4160.5 angstrom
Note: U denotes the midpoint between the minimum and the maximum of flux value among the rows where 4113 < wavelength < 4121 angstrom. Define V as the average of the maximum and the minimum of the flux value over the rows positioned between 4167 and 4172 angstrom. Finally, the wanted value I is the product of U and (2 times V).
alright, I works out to 318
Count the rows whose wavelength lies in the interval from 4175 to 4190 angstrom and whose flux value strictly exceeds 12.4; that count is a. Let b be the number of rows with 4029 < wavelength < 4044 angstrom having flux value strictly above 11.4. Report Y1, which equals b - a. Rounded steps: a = 1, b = 5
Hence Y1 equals 4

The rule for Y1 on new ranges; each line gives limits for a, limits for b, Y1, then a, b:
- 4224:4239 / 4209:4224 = 2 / 5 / 7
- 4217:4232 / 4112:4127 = -2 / 7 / 5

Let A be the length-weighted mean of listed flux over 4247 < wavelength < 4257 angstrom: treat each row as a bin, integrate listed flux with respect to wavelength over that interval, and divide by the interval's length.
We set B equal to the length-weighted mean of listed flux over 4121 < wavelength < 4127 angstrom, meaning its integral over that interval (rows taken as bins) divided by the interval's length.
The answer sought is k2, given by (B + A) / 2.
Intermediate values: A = 11.2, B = 11.4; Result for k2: 11.3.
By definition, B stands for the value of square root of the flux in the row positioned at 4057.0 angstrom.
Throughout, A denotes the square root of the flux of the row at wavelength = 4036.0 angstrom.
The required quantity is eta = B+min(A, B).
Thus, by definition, 6.4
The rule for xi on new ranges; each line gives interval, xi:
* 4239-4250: 0.0081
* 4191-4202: 0.0086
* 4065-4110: 0.0132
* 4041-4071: 0.0120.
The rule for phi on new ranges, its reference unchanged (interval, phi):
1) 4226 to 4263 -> 4249.0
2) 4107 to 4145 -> 4136.5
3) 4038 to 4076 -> 4058.5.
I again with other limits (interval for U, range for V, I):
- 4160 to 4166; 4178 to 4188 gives 275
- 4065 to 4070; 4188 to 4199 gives 219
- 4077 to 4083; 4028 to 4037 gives 246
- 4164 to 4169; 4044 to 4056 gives 250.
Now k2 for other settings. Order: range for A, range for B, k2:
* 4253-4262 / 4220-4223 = 11.6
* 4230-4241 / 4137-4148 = 11.9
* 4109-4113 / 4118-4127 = 11.5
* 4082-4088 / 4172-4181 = 11.6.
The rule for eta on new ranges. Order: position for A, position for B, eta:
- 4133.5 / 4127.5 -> 6.8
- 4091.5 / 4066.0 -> 5.8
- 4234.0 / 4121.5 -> 7.1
